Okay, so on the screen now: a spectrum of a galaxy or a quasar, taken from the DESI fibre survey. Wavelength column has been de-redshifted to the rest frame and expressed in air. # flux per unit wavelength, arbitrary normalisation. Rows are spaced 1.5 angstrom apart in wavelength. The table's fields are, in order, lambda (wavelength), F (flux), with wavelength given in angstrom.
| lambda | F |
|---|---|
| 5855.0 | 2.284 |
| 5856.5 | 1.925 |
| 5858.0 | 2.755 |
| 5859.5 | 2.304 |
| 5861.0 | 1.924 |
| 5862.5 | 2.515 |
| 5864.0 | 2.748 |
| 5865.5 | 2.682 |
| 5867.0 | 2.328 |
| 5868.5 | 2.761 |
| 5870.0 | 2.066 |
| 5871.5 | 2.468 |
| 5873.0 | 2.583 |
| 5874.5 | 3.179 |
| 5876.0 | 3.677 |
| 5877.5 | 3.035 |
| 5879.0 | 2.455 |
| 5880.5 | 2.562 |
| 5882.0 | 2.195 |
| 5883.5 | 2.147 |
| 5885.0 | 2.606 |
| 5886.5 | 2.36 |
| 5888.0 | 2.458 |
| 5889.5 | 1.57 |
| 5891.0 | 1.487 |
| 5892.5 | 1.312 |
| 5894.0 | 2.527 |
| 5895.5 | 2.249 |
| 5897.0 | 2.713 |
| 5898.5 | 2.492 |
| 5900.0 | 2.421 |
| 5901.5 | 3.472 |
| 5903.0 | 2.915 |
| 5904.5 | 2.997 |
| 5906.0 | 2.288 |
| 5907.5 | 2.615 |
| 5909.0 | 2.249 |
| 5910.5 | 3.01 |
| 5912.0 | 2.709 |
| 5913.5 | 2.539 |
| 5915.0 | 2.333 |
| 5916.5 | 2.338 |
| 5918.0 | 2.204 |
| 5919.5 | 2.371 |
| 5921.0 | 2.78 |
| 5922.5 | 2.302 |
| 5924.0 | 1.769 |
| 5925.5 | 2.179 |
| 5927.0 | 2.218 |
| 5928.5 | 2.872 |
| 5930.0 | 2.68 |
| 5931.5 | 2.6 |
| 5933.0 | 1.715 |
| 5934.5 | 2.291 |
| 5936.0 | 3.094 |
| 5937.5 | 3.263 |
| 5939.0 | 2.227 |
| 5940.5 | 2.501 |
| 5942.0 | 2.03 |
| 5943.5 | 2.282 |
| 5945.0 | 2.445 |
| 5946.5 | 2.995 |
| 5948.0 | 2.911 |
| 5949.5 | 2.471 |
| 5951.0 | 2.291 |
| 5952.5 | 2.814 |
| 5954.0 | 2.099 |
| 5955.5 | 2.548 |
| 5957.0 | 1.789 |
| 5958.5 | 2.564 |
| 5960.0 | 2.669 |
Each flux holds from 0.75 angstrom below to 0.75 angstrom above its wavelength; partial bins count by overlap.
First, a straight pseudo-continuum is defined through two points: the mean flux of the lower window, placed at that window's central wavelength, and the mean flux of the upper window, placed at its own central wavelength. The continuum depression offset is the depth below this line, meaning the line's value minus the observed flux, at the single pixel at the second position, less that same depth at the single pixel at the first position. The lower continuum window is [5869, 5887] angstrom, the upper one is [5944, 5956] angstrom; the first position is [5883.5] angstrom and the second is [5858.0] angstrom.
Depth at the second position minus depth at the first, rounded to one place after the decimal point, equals -0.6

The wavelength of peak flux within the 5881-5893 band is 5885.0 angstrom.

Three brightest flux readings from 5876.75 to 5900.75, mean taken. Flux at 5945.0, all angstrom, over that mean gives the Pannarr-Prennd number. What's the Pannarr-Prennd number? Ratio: 0.878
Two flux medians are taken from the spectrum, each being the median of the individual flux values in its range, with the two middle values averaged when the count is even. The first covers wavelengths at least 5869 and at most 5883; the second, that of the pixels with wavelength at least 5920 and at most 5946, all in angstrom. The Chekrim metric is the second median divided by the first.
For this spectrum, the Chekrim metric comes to 0.90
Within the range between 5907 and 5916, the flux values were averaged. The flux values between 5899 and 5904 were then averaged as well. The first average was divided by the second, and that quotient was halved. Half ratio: 0.44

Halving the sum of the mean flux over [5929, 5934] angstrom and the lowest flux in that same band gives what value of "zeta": 2.0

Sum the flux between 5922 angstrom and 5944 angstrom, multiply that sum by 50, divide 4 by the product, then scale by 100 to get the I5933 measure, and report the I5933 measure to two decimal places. 0.22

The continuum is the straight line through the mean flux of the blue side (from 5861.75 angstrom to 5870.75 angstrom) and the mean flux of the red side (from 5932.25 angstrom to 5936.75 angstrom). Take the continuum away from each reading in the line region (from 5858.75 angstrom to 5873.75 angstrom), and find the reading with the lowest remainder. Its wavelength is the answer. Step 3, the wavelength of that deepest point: 5861.0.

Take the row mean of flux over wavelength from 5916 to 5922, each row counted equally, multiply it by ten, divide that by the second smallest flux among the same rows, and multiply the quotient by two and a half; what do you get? 25.9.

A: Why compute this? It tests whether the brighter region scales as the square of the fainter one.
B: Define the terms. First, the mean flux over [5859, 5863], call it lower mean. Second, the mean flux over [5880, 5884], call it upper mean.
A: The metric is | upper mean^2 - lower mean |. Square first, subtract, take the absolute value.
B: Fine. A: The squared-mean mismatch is 3.0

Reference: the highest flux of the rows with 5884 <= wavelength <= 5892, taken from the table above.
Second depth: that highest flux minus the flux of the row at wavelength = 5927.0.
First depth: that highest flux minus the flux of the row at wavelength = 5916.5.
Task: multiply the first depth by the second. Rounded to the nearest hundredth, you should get 0.10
